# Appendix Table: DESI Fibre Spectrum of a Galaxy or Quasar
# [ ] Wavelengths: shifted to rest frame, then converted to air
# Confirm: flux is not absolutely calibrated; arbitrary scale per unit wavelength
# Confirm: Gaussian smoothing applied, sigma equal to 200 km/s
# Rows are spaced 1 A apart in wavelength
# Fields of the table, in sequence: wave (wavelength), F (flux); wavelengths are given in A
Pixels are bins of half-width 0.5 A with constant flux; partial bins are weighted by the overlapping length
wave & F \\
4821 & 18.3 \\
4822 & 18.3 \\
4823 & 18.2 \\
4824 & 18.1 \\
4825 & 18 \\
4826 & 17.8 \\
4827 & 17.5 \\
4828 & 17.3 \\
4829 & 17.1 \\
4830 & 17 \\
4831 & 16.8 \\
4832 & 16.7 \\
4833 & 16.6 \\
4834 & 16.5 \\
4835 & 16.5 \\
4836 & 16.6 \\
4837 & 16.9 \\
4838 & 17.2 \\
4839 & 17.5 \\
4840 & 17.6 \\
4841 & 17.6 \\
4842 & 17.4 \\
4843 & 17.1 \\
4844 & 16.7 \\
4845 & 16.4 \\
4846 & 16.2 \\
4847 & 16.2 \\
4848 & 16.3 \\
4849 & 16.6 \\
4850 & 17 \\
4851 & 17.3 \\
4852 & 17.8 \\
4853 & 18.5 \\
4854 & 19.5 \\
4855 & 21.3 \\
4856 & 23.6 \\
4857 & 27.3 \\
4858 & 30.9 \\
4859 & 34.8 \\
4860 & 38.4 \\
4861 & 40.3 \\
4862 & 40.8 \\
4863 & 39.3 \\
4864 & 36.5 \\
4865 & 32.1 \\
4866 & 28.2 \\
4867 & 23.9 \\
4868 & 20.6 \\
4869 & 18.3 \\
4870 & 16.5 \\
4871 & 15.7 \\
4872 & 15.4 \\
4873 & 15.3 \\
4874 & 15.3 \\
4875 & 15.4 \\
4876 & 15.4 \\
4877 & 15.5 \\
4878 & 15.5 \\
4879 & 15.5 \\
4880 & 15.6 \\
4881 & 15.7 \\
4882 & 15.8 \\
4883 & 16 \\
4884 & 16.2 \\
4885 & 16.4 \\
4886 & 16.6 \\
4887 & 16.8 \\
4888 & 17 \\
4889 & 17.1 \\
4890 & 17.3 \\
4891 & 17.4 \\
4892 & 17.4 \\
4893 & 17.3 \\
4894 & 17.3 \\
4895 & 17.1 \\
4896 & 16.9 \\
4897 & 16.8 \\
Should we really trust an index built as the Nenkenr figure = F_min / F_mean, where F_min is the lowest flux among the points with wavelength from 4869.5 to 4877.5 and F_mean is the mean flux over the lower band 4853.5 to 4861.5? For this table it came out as 0.52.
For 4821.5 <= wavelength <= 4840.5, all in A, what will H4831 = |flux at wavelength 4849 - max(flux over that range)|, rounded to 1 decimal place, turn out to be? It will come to 1.7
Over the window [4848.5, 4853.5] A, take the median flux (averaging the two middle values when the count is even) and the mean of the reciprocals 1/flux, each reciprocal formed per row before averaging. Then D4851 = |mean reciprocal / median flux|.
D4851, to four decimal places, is 0.0033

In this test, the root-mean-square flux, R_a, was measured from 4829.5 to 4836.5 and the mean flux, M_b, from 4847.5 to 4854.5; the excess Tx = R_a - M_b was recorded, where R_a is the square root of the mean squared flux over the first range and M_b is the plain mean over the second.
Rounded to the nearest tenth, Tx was -0.9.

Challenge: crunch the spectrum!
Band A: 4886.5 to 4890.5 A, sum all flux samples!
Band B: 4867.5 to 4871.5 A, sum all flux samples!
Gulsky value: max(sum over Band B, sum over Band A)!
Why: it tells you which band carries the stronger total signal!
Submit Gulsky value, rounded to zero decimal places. 71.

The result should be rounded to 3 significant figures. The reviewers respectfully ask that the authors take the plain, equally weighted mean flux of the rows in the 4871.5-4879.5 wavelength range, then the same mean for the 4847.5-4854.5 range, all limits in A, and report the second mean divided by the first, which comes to 1.14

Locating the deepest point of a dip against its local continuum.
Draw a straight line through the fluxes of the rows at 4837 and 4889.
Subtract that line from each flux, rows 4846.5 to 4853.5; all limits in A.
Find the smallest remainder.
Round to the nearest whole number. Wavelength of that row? 4847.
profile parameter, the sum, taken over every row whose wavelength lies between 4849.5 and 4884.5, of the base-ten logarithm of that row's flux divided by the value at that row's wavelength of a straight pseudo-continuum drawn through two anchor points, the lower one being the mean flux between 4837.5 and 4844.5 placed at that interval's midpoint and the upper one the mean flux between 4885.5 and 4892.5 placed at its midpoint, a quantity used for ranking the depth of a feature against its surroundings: 3.0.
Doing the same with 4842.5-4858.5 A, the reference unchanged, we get 0.6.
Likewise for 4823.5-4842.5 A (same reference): -0.1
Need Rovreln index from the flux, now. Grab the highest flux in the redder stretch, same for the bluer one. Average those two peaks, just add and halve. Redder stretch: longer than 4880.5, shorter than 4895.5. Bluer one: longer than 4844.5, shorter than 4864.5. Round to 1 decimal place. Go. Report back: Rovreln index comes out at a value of 29.1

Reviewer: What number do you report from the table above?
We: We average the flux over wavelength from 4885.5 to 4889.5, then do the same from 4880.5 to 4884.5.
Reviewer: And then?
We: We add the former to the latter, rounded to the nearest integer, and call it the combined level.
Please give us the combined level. 33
